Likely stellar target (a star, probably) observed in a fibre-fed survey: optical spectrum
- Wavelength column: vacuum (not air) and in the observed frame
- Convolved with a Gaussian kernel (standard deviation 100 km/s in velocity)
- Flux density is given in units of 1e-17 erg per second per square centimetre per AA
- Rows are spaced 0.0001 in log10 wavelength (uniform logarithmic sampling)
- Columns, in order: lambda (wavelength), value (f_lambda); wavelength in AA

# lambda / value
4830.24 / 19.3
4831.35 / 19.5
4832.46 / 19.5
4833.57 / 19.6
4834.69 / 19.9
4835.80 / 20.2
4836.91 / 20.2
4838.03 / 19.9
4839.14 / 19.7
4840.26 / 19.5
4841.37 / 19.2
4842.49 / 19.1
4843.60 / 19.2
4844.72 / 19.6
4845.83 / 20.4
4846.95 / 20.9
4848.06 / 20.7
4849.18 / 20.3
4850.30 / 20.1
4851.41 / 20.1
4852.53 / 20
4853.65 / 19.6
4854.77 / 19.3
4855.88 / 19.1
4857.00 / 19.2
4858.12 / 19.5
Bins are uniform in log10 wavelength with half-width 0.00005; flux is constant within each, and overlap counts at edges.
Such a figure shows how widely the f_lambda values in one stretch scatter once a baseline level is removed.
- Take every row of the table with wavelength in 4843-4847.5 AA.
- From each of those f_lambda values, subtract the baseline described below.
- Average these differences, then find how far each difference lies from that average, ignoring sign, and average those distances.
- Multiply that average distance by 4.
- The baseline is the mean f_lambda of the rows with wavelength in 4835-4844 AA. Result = 2.5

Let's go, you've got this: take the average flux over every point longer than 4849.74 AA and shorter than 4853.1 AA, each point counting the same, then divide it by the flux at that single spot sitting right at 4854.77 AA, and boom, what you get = 1.04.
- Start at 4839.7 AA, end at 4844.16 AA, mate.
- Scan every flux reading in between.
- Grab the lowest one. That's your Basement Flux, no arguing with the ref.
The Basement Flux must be 19.1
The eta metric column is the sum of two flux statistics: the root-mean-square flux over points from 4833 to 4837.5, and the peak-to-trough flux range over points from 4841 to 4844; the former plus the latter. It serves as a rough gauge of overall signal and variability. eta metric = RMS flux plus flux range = 20.1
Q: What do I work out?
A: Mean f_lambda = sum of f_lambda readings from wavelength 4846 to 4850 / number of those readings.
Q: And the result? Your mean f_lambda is 20.6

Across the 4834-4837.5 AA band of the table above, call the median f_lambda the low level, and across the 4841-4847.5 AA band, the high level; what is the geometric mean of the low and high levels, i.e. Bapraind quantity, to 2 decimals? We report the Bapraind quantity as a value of 19.80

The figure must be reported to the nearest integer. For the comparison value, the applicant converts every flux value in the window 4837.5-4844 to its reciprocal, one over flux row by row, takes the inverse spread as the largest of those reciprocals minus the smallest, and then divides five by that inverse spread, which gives 2376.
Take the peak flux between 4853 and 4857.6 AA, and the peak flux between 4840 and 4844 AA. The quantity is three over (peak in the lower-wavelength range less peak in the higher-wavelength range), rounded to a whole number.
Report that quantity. -30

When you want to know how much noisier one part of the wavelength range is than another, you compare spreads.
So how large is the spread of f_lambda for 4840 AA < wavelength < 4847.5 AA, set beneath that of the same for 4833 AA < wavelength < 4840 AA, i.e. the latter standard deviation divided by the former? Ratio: 0.4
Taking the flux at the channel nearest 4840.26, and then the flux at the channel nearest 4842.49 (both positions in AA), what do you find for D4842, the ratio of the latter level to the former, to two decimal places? 0.98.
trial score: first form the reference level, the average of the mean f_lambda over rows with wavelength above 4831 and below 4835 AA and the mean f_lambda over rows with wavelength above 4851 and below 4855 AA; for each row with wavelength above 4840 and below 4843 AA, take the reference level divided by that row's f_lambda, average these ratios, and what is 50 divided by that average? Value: 48.9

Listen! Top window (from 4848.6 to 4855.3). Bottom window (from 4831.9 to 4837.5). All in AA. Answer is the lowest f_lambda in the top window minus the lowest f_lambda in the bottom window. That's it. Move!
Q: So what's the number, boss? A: -0.2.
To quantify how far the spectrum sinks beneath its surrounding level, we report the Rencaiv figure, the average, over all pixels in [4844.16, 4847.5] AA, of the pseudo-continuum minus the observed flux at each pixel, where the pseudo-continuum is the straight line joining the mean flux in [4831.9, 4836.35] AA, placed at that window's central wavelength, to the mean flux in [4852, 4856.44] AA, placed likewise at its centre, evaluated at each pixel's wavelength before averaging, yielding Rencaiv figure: -0.67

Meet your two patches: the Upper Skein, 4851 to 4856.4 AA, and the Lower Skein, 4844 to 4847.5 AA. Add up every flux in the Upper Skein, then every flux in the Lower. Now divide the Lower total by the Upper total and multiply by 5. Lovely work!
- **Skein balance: 3.1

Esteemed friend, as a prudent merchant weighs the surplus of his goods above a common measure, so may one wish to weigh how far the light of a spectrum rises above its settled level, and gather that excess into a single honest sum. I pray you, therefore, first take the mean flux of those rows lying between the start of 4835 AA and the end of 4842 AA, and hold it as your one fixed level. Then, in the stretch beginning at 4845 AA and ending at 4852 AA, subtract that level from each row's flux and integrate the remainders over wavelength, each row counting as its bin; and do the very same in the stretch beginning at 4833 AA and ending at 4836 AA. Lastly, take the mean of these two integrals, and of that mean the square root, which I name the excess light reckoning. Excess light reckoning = 1.5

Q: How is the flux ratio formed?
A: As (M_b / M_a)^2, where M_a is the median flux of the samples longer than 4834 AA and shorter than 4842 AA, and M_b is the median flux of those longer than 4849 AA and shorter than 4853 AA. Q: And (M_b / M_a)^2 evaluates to 1.02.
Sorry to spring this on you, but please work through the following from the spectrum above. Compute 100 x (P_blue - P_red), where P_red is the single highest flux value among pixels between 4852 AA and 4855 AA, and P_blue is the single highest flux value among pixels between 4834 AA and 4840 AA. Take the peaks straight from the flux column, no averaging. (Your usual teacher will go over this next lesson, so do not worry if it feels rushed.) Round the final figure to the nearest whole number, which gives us 20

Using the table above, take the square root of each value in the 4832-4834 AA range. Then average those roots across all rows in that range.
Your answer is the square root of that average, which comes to 2.10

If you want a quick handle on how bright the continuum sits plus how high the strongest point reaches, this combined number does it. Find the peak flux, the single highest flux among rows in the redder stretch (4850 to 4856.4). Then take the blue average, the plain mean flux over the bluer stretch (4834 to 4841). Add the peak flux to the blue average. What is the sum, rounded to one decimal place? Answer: 40.0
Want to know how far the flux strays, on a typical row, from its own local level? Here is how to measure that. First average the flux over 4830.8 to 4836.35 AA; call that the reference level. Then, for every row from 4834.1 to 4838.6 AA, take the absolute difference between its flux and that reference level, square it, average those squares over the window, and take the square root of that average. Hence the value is 0.34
